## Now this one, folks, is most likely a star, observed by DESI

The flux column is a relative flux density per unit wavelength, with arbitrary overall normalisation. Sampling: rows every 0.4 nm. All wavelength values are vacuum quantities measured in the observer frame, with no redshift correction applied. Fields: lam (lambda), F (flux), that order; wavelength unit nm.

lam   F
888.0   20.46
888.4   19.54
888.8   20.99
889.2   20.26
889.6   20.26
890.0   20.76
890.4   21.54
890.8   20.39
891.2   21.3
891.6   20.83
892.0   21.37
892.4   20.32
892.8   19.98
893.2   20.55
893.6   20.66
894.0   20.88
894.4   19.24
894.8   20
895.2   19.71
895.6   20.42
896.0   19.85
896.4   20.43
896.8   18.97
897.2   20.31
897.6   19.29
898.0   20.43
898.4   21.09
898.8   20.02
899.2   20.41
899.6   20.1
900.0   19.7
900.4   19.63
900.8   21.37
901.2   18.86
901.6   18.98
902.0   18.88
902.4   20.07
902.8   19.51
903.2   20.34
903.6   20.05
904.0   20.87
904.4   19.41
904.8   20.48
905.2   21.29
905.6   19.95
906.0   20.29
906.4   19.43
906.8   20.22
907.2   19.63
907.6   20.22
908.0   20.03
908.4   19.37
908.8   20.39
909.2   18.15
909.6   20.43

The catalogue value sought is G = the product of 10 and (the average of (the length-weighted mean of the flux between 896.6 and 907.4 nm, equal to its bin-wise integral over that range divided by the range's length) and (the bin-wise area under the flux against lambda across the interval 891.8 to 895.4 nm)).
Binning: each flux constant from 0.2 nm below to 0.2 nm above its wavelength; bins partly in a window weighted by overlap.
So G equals 465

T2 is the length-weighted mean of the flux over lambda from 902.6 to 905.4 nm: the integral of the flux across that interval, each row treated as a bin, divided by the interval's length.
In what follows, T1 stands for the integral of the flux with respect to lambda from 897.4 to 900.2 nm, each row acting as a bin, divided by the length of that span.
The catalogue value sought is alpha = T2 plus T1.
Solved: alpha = 40.4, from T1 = 20.1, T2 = 20.3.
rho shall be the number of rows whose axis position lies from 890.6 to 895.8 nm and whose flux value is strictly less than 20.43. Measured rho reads 7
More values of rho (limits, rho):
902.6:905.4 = 4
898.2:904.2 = 12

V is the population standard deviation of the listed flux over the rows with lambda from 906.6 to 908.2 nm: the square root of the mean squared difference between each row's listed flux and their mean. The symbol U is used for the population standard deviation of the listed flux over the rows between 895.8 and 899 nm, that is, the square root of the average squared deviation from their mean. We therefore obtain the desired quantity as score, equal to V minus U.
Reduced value -0.39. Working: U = 0.63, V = 0.24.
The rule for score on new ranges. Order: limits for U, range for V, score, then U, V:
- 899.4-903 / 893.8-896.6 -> -0.24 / 0.75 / 0.50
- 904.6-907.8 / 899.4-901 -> 0.17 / 0.53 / 0.70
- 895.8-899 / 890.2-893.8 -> -0.13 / 0.63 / 0.50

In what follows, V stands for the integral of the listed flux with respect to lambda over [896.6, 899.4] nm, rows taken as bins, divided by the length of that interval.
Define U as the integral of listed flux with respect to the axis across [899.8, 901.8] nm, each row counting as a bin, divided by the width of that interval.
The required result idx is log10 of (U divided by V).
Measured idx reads -0.008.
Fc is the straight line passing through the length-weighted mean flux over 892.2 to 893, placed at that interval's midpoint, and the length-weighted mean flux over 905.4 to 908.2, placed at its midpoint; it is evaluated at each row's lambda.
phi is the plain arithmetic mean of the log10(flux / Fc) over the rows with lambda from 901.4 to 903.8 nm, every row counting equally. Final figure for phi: -0.009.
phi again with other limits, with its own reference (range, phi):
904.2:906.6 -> 0.003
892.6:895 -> 0.002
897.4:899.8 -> 0.003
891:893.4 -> 0.012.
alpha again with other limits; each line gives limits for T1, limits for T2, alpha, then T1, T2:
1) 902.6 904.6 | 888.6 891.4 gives 40.8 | 20.0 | 20.8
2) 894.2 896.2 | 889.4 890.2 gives 40.4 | 19.8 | 20.5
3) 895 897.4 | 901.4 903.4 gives 39.5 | 19.9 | 19.6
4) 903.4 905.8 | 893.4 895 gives 40.5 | 20.3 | 20.2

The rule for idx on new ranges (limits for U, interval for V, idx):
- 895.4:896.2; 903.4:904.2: -0.007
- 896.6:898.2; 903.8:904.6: -0.008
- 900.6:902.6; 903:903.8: -0.012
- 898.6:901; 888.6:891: -0.011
